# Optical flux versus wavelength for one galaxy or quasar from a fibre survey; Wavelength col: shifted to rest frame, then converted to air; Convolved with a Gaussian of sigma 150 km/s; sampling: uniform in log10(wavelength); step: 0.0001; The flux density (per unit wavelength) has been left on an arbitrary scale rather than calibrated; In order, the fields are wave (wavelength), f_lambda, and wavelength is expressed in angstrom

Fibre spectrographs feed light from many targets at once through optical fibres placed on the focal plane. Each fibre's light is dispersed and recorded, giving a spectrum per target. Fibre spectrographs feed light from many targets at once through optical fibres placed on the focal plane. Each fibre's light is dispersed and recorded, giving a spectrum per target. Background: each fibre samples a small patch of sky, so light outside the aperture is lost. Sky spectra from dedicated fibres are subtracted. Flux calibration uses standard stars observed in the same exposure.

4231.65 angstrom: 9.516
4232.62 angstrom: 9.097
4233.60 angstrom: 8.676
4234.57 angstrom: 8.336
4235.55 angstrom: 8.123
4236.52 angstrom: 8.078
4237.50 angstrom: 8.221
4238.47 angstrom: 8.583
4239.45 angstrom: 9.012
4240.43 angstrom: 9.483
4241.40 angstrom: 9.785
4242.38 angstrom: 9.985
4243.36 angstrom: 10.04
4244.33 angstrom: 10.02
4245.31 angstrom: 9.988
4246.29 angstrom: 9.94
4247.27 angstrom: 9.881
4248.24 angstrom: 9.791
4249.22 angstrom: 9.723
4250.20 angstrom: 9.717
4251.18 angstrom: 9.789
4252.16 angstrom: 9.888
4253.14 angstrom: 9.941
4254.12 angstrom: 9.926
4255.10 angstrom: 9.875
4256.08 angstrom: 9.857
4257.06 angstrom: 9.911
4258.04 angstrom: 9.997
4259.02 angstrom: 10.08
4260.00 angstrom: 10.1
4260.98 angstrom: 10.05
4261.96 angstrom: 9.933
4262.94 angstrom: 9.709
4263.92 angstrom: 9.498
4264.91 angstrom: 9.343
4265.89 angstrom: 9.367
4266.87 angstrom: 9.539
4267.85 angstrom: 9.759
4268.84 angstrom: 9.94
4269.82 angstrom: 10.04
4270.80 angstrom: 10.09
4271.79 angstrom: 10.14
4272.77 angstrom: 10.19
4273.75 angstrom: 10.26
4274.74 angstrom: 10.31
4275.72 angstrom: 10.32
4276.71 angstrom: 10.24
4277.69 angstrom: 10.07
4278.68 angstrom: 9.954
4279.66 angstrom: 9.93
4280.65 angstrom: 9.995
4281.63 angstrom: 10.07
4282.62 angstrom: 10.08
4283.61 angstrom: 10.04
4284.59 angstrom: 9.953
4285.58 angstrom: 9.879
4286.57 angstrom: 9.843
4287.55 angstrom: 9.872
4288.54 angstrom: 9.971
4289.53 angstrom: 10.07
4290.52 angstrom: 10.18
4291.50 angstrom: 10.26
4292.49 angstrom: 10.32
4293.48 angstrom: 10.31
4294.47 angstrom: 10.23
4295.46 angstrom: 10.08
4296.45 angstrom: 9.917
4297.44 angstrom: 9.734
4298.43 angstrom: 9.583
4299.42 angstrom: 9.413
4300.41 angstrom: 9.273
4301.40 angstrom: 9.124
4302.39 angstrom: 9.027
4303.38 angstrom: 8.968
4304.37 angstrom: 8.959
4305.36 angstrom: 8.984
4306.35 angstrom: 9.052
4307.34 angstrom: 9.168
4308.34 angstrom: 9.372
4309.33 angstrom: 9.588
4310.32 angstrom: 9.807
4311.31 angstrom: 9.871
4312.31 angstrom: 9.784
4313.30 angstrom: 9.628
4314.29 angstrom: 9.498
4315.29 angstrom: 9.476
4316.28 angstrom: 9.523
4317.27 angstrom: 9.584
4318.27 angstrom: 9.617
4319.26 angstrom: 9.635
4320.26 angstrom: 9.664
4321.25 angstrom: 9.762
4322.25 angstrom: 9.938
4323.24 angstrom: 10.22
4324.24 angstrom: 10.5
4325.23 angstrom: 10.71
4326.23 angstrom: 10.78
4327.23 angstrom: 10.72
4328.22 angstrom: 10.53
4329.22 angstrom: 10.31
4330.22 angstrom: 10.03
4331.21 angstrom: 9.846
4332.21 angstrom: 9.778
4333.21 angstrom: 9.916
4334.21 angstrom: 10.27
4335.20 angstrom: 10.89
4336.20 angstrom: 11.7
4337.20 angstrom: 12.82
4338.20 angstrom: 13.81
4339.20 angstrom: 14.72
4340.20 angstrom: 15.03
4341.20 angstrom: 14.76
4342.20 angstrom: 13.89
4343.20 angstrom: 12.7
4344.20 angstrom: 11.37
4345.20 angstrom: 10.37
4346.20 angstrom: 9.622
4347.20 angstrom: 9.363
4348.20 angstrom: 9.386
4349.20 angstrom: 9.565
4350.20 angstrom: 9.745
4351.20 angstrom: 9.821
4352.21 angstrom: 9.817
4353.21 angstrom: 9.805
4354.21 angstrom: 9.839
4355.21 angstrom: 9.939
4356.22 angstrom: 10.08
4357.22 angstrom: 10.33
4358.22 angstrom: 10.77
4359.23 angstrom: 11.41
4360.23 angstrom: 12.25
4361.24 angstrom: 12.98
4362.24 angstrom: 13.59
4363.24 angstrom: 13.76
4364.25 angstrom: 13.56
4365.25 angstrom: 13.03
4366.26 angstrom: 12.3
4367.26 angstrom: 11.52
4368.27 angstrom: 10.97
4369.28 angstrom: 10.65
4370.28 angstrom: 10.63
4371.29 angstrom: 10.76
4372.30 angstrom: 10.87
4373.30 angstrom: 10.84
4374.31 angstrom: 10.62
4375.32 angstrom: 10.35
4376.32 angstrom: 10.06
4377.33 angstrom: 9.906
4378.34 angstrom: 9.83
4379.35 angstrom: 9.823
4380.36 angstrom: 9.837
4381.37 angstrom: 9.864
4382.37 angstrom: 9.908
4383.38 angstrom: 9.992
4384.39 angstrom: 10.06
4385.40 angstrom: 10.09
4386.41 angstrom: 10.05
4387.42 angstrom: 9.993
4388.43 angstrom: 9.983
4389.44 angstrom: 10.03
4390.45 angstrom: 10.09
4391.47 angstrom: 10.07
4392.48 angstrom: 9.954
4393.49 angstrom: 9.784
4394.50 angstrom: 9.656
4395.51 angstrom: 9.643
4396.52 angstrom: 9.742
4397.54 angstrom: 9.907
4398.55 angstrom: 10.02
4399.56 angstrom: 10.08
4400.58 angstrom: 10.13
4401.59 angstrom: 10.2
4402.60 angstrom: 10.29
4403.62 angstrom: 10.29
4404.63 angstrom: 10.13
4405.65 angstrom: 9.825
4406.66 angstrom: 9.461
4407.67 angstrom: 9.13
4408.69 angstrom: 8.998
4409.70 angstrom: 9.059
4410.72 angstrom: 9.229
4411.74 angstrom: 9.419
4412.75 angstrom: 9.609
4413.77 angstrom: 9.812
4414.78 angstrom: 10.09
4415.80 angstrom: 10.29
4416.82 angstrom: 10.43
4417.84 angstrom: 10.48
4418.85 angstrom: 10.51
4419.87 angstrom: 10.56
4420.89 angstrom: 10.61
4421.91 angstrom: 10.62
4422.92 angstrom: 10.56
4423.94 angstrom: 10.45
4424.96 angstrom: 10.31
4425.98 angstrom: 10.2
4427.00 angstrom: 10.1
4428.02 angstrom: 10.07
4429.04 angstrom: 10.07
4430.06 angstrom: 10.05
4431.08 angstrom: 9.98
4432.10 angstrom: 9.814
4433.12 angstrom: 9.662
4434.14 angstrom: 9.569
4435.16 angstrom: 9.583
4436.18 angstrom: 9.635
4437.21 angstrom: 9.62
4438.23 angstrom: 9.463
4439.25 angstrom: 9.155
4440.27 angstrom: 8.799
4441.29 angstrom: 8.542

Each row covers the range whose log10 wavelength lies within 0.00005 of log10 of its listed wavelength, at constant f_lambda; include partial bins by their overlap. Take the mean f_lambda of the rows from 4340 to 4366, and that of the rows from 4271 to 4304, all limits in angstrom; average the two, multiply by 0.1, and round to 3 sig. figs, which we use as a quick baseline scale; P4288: 1.07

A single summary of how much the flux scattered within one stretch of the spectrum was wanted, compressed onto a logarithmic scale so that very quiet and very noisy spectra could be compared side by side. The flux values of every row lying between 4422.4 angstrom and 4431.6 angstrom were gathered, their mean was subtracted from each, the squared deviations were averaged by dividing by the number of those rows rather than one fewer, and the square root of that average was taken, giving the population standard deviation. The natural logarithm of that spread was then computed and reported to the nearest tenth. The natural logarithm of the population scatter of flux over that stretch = -1.7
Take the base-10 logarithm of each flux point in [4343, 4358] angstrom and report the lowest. 0.971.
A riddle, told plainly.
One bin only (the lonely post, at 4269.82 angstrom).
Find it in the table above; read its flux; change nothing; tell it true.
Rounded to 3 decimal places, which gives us 10.040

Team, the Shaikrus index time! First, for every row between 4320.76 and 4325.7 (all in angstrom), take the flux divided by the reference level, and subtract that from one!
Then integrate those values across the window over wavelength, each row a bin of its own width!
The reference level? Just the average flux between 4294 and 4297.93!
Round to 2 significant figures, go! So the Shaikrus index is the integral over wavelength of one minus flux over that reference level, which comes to -0.12 angstrom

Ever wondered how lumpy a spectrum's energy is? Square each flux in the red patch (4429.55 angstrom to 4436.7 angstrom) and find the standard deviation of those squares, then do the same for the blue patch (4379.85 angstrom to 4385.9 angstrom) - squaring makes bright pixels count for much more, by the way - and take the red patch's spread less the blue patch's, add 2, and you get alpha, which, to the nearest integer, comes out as 4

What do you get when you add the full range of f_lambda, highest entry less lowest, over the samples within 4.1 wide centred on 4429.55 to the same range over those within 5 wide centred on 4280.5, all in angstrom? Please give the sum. 0.24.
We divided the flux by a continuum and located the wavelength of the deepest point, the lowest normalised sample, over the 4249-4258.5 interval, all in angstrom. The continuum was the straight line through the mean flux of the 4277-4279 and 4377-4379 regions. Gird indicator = 4250.20 angstrom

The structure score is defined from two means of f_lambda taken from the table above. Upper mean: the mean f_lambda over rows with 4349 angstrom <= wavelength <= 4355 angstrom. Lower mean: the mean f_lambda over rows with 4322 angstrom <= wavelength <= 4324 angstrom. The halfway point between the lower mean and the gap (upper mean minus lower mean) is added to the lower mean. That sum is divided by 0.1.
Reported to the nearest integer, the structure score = 150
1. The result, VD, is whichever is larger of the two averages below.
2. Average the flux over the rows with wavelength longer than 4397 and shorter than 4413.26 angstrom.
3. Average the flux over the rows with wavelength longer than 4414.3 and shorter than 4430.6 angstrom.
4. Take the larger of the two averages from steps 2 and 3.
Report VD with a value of 10.3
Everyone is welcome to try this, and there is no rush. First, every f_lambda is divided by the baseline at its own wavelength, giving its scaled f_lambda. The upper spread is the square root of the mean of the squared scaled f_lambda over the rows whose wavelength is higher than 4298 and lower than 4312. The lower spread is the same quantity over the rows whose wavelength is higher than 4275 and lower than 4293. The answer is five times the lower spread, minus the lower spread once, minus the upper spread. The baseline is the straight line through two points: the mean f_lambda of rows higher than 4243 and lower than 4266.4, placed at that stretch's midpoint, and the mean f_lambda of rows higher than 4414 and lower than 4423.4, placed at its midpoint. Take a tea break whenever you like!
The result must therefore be 3.11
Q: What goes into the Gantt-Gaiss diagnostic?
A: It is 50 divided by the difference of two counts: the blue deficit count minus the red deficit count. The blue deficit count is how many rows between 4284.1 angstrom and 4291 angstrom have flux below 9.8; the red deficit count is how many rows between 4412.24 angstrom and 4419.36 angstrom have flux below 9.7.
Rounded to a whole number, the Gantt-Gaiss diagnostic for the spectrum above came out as -50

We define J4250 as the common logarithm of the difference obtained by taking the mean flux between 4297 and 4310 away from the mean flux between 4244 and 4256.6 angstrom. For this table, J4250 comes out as -0.2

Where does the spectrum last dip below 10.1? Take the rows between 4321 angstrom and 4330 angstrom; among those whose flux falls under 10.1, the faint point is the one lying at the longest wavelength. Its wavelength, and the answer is 4322.25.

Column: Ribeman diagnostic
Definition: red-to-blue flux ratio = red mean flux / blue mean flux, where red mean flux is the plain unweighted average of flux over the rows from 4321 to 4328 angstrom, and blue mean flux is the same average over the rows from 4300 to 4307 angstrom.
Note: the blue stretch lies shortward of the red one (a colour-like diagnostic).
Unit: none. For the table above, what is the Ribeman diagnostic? 1.15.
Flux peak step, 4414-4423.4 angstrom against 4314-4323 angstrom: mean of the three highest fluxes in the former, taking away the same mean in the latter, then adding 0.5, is 1.3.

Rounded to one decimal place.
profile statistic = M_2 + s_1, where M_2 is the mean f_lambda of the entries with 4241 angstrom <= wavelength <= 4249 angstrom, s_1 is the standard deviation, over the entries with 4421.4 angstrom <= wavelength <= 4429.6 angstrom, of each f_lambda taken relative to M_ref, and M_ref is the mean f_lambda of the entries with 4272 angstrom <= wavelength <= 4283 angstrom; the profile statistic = 10.1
